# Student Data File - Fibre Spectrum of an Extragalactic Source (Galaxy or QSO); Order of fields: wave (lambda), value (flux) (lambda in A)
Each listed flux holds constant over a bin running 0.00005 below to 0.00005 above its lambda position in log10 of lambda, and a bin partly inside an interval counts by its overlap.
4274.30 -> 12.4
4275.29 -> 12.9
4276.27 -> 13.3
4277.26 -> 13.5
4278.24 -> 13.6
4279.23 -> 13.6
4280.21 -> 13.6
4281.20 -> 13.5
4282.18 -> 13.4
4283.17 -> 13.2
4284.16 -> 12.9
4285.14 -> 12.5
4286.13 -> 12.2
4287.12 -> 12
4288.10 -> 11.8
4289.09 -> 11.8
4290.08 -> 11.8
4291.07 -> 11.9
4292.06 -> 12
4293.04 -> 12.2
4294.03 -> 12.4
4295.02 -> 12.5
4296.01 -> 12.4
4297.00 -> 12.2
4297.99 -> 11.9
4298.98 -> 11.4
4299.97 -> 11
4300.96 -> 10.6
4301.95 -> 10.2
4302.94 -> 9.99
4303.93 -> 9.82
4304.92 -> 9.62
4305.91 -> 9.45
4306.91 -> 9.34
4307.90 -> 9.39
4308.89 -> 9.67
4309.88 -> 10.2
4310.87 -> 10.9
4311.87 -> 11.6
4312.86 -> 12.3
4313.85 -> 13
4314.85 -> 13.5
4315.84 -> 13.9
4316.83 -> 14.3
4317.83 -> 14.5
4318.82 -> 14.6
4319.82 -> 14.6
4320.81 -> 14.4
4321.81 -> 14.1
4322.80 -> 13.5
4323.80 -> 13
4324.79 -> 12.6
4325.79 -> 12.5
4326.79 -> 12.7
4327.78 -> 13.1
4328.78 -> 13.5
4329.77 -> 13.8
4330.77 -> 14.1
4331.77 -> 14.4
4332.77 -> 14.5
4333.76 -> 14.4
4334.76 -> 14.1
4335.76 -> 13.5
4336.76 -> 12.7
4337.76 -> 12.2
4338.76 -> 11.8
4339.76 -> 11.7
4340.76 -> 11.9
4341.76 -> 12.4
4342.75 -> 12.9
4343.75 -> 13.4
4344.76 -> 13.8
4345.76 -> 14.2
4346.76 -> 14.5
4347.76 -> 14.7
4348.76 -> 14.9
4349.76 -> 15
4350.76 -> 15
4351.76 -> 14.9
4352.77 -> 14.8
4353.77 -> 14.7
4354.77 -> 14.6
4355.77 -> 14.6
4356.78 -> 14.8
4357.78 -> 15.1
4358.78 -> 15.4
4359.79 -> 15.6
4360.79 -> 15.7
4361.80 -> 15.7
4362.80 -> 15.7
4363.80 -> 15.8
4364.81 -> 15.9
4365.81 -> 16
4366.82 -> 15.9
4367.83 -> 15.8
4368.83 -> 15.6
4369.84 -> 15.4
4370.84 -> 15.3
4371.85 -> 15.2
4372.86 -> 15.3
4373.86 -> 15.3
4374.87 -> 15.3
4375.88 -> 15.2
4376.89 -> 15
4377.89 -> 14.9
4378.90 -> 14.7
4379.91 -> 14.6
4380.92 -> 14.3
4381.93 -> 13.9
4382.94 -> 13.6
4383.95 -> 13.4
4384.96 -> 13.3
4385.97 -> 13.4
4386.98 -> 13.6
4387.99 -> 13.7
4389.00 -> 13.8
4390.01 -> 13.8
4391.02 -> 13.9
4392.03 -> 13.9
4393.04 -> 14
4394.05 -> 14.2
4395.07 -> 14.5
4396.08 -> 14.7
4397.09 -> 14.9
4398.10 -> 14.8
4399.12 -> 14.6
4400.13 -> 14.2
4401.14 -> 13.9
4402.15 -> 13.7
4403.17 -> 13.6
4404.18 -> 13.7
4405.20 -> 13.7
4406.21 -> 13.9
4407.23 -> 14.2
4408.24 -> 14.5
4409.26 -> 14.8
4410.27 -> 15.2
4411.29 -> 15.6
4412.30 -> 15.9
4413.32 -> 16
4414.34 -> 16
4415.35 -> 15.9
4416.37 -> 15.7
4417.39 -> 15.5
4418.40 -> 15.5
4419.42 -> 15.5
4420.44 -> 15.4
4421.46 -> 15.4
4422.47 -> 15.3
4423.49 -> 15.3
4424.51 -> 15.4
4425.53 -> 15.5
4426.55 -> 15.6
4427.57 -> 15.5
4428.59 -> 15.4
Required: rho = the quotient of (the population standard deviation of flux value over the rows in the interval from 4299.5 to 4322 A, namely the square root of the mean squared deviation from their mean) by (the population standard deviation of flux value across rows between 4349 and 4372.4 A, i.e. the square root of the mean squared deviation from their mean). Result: 4.5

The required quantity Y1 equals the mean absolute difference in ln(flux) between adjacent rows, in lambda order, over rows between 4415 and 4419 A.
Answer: 0.008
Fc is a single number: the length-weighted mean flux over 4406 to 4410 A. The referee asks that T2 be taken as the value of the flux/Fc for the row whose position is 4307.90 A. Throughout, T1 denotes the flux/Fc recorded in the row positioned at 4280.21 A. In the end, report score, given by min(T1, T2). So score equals 0.7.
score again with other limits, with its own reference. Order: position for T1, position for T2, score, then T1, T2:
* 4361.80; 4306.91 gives 0.6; 1.09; 0.65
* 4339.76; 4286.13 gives 0.8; 0.81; 0.85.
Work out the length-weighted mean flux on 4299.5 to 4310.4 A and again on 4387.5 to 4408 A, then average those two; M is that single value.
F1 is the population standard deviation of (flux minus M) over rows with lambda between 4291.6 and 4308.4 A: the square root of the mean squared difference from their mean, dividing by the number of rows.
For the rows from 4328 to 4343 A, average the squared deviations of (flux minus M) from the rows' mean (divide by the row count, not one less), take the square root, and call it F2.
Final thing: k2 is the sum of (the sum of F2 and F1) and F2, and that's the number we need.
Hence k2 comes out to 3.2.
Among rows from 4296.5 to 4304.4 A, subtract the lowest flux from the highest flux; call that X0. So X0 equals 2.4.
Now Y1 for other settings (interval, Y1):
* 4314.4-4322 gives 0.016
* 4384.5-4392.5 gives 0.006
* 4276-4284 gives 0.007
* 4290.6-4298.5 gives 0.014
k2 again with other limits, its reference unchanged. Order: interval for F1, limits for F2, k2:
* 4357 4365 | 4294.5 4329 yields 3.6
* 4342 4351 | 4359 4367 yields 1.0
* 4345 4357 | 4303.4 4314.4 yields 2.7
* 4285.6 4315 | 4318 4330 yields 2.6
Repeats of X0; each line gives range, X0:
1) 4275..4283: 0.7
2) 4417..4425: 0.2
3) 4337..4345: 2.1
